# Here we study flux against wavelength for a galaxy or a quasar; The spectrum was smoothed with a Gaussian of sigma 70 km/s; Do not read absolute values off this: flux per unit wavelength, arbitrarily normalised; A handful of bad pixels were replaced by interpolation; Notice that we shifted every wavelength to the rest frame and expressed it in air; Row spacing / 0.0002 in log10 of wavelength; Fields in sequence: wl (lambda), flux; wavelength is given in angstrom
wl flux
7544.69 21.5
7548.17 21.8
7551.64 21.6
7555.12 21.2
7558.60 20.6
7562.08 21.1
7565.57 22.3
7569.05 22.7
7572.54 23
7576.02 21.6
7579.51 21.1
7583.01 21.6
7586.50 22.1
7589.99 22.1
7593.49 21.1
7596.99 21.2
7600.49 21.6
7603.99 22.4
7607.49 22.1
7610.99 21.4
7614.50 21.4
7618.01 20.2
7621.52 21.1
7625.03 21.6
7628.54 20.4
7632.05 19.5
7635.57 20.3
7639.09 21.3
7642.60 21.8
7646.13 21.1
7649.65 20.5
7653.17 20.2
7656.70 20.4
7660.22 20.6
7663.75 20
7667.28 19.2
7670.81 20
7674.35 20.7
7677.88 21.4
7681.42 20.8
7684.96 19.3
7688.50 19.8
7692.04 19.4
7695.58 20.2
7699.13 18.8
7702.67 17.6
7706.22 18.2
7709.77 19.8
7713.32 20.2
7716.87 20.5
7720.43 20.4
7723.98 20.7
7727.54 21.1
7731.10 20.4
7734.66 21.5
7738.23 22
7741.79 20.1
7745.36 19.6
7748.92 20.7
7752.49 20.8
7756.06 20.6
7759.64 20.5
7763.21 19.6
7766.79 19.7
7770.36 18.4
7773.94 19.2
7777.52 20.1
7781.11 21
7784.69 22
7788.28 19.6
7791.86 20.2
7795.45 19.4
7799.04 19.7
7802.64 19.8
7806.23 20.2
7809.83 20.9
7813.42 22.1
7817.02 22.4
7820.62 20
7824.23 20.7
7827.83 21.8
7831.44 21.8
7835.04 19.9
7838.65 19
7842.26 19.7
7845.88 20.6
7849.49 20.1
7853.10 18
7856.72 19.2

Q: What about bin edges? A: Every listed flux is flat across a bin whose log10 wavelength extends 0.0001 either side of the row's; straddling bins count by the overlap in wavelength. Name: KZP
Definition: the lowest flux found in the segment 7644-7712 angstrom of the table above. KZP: 17.6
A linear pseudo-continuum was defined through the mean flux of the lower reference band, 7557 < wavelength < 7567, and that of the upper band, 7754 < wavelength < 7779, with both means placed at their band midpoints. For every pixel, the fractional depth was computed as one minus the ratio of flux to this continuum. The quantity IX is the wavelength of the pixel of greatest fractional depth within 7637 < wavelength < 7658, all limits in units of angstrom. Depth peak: 7653.17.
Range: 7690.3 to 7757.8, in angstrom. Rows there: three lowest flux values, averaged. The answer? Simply 18.2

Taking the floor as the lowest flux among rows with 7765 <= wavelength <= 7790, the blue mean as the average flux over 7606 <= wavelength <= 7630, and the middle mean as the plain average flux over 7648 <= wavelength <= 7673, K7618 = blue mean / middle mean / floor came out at 0.057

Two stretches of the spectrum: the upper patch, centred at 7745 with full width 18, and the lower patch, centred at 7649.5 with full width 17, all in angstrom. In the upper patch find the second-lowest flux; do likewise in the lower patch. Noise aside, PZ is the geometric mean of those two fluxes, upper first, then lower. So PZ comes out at 20.2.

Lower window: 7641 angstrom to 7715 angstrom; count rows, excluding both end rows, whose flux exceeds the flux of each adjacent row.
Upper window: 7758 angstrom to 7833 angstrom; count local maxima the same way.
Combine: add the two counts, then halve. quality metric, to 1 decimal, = 4.0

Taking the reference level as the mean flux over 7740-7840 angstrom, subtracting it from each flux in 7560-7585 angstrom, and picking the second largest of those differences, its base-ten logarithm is 0.37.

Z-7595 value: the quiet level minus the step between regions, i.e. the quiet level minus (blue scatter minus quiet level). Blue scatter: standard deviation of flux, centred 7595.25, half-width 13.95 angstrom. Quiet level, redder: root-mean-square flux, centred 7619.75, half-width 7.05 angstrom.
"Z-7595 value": 41.7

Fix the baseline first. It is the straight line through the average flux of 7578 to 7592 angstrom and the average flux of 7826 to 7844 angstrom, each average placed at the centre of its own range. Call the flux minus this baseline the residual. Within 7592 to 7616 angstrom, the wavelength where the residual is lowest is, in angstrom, 7593.49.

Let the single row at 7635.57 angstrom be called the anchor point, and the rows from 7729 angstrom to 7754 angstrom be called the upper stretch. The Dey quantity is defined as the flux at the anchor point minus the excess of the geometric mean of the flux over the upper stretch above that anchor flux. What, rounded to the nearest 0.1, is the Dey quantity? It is 19.9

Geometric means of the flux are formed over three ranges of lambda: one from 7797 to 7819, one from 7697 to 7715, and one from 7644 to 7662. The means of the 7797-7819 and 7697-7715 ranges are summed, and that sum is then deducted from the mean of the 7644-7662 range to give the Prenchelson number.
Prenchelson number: -19.2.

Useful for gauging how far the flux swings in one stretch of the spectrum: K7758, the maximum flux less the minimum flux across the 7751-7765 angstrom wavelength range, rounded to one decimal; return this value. 1.2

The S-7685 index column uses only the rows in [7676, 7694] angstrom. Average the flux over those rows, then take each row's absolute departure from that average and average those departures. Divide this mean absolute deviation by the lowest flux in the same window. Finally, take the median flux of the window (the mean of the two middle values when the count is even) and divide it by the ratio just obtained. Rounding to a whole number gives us 498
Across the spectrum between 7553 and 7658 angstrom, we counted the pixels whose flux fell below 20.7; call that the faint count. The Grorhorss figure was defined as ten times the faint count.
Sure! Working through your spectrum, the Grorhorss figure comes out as 80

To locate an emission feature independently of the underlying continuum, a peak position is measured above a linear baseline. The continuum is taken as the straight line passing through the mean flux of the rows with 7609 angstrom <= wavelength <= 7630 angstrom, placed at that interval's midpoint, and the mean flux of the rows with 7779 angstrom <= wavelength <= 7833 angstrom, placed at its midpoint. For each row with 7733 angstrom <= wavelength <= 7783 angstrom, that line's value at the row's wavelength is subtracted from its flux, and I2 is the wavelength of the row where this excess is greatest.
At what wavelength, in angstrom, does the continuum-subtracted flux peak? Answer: 7738.23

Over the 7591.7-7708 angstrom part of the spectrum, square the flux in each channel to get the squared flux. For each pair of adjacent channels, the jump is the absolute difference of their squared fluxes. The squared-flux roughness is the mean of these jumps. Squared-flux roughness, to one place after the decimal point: 27.8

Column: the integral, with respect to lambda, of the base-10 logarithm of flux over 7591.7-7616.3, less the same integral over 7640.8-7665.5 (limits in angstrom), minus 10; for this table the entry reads -9.7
